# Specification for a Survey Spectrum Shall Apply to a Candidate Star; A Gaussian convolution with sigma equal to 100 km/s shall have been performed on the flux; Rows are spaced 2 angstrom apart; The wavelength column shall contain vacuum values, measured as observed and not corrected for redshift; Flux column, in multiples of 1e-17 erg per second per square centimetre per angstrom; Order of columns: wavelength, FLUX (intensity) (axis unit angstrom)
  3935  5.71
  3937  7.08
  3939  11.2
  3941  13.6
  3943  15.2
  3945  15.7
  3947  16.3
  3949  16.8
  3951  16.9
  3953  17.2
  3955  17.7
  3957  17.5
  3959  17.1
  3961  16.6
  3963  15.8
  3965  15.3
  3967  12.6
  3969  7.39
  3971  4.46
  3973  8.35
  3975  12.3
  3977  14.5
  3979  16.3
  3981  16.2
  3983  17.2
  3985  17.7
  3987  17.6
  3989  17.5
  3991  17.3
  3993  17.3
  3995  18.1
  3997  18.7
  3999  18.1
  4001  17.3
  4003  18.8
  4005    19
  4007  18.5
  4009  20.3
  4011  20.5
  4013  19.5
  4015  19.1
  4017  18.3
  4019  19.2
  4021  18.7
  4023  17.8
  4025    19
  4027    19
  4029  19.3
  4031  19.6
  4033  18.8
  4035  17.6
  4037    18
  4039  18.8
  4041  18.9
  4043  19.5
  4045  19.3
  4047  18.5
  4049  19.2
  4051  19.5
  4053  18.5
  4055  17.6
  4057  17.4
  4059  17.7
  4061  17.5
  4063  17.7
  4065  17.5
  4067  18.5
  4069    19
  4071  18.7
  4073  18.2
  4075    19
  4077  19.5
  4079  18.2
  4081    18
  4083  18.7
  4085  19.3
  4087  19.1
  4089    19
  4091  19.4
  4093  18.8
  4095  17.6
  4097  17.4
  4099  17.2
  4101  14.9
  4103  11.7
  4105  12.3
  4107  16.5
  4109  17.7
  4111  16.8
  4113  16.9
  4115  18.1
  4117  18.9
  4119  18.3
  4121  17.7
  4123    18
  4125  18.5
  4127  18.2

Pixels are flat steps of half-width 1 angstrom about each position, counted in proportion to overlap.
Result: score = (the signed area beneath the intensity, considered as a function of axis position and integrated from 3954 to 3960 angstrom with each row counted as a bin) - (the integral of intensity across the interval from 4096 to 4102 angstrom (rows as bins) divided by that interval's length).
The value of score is 88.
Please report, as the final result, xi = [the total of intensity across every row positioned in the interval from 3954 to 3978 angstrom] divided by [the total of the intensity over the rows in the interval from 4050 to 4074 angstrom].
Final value 0.73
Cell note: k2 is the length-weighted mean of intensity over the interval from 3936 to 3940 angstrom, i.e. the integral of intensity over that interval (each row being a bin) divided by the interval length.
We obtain 9.1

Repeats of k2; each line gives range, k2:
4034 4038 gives 17.8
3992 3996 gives 17.7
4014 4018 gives 18.7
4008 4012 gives 20.4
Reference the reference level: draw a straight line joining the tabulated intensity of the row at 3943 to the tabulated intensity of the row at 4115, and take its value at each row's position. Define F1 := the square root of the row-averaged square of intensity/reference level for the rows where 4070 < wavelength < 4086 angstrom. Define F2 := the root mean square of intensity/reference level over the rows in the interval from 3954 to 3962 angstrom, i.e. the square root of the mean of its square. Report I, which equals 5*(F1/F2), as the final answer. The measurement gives 4.8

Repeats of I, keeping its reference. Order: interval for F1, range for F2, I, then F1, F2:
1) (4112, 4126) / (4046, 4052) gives 4.4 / 0.99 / 1.12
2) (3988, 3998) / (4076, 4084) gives 5.2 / 1.11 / 1.06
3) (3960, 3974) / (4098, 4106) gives 5.0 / 0.79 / 0.79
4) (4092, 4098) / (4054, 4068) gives 4.9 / 1.01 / 1.03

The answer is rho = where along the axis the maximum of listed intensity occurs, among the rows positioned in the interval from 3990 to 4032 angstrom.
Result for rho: 4011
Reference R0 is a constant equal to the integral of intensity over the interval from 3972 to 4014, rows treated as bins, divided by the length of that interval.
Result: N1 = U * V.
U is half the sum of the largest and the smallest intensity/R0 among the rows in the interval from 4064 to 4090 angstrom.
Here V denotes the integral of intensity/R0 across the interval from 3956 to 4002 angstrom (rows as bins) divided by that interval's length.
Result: 0.96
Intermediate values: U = 1.08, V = 0.89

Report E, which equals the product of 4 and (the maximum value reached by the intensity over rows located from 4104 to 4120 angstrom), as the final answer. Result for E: 76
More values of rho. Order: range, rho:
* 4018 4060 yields 4031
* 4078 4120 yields 4091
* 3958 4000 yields 3997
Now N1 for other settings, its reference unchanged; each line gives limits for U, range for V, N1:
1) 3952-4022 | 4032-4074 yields 0.78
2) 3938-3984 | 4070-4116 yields 0.66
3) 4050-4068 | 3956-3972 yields 0.83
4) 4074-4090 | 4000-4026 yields 1.20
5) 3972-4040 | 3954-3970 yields 0.73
